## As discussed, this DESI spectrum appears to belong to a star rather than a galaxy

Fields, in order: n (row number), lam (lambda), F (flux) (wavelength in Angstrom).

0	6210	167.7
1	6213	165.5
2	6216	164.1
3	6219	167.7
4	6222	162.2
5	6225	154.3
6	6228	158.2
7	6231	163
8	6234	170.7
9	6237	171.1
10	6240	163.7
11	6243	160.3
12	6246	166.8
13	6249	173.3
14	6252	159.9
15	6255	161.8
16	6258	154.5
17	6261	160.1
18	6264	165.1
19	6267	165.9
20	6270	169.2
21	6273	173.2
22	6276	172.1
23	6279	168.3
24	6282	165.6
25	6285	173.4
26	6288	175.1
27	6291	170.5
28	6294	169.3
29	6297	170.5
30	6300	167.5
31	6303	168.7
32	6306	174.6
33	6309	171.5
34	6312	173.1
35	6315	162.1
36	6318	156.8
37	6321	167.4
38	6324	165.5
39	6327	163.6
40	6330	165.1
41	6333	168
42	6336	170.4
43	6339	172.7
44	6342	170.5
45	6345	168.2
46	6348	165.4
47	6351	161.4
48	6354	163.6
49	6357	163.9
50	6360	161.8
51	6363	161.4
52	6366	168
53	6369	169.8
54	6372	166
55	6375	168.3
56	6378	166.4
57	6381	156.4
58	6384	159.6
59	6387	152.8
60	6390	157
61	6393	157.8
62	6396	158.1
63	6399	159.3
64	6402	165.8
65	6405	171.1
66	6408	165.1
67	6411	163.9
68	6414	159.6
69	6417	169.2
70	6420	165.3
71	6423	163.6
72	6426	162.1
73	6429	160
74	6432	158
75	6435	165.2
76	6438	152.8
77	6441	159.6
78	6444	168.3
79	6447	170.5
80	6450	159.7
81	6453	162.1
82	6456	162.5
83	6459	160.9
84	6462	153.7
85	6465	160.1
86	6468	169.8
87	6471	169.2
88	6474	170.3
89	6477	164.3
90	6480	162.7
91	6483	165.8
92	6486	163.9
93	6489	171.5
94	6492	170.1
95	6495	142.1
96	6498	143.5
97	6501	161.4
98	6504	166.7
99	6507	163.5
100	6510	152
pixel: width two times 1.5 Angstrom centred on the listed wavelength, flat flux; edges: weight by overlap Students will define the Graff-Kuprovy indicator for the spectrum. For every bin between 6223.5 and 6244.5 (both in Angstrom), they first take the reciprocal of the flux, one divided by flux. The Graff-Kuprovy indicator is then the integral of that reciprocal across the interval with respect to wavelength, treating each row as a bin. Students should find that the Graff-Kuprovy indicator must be 0.129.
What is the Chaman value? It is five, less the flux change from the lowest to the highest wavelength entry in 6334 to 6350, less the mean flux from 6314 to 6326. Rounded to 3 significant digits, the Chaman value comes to -153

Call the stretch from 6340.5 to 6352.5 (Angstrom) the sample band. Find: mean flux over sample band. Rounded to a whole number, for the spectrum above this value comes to 166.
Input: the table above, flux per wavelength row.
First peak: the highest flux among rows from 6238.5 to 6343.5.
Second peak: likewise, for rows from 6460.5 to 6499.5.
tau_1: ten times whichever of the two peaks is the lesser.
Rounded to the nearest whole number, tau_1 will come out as 1715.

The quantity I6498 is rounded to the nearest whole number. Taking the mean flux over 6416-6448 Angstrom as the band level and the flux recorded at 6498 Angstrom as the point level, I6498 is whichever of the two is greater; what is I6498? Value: 163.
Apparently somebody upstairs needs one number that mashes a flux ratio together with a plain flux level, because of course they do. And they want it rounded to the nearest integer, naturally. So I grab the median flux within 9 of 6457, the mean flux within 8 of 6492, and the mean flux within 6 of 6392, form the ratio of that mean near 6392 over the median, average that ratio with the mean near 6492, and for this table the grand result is 80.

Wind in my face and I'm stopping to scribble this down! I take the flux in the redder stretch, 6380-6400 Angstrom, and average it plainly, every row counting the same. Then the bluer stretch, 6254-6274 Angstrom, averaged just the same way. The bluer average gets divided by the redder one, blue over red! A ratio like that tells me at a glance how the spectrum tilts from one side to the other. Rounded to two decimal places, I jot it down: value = 1.04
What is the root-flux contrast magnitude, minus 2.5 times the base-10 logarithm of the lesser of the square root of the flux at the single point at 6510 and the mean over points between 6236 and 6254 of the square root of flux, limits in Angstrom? -2.73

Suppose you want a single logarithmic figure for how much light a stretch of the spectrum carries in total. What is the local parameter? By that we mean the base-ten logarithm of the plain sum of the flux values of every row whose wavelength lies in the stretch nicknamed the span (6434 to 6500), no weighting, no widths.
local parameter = 3.55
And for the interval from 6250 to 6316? 3.57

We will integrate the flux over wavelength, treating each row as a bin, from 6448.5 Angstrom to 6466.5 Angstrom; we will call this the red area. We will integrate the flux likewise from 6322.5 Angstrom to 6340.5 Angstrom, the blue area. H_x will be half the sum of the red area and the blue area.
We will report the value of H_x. 2946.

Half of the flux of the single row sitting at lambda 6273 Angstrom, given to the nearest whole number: 87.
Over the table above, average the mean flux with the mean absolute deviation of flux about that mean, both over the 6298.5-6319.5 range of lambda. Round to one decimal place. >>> 86.3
